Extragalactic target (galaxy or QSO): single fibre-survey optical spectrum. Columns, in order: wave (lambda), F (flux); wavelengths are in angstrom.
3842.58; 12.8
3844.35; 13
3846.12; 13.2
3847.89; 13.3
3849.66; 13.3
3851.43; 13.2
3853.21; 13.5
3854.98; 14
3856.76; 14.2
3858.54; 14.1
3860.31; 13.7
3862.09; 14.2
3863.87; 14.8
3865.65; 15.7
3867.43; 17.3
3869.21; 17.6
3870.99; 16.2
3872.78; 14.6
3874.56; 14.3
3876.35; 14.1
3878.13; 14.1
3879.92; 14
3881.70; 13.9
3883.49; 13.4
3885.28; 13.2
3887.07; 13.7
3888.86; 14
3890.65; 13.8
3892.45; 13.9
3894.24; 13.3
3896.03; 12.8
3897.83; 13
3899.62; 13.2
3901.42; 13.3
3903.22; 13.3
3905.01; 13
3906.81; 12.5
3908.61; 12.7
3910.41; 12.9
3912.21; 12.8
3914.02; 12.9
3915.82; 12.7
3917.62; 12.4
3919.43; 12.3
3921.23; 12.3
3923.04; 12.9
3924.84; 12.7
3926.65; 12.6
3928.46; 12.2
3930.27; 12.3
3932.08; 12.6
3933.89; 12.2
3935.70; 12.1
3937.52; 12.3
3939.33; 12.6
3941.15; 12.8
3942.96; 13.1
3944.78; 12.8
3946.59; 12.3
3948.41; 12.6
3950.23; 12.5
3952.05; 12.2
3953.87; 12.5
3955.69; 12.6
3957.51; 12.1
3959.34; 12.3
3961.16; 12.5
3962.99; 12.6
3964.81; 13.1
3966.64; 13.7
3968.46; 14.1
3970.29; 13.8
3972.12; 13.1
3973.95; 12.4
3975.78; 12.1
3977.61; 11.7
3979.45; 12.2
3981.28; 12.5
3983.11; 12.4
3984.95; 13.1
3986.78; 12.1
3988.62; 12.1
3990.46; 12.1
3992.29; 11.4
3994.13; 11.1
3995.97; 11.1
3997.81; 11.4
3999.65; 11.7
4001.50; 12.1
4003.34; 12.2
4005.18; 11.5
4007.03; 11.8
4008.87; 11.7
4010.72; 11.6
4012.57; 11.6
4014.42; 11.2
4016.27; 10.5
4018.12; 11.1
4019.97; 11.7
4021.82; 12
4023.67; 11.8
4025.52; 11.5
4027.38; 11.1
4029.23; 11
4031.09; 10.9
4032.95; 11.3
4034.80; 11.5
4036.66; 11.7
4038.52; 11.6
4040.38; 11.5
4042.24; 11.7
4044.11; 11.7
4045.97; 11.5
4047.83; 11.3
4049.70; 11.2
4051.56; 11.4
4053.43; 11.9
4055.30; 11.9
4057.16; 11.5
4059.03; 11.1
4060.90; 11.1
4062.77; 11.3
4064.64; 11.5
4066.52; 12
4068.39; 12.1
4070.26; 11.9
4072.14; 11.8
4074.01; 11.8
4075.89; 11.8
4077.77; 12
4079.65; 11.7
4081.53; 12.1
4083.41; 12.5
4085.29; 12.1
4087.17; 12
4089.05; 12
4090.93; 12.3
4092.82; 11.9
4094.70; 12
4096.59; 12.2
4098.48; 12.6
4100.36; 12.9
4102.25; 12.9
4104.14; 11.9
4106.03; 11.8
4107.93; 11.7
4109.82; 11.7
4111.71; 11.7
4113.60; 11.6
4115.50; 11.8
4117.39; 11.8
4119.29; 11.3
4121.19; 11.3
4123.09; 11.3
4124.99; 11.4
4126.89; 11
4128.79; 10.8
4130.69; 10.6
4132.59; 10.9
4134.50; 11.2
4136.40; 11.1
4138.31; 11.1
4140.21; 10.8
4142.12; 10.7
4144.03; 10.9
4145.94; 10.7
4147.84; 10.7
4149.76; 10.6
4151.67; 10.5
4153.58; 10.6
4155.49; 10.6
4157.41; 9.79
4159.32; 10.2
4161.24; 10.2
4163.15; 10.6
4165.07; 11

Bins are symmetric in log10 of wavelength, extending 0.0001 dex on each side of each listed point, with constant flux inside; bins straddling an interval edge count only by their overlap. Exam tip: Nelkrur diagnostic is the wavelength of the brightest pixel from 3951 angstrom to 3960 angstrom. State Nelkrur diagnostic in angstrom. 3955.69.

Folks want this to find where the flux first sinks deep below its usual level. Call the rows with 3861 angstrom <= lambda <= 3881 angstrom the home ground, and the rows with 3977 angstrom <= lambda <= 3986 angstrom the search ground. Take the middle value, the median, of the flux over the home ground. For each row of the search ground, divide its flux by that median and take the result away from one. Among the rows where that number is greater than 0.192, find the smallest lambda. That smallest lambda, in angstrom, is 3977.61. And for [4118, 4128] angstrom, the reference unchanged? 4119.29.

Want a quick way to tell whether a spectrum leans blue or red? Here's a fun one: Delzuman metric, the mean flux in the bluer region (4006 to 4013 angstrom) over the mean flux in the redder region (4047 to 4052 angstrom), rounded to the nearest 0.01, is 1.03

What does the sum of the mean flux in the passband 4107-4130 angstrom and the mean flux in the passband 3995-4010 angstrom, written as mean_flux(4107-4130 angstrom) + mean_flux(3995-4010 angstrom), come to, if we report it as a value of 23.1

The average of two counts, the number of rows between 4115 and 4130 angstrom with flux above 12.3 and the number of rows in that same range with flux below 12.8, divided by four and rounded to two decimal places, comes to 1.00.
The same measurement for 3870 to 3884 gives 1.00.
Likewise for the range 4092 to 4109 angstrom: 1.25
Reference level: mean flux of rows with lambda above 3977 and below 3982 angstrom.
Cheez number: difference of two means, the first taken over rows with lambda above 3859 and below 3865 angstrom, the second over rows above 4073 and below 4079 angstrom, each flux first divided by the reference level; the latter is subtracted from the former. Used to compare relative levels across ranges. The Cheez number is 0.20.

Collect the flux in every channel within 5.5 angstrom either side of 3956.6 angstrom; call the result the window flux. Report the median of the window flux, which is 12.4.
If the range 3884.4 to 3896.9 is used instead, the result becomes 13.7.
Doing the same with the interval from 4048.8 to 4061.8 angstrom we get 11.4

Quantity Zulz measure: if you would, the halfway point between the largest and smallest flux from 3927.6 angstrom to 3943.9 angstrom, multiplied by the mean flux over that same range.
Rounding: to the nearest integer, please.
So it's 157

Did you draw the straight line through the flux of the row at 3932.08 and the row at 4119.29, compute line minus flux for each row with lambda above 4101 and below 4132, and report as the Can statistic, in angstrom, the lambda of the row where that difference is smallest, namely 4102.25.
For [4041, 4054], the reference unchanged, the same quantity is 4053.43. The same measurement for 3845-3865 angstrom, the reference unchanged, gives 3863.87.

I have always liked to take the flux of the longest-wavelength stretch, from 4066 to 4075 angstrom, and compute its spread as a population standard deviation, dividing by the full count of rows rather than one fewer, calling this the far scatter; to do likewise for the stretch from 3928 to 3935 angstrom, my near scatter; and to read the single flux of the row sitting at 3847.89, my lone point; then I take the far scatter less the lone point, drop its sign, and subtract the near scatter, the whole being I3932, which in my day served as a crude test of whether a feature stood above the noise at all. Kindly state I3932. 13.0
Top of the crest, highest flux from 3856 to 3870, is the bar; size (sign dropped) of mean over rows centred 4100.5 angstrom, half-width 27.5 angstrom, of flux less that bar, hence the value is 5.7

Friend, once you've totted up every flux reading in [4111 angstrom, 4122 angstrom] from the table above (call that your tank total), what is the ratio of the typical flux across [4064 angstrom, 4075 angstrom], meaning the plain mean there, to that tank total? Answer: 0.171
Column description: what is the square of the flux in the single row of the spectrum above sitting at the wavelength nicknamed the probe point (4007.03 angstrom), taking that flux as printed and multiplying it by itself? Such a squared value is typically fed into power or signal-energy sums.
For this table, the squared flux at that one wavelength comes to 139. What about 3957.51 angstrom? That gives 146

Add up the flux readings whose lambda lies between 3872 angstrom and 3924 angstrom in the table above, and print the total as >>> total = 385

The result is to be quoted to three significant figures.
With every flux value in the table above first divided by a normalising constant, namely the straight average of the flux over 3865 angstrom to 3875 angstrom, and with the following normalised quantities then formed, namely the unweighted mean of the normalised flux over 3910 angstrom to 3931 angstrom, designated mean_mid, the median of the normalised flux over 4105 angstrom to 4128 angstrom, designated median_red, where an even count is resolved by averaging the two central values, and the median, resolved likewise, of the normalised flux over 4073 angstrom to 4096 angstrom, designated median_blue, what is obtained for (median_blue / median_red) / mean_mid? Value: 1.31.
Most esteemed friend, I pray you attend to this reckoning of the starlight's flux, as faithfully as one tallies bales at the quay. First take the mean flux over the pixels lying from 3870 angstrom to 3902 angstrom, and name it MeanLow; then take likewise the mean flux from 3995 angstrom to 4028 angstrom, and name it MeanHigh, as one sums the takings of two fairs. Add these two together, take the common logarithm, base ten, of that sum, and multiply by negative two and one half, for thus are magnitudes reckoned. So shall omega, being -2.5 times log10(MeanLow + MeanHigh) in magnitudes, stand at -3.51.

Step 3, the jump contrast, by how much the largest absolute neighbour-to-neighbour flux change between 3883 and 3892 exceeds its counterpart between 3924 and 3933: 0.1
